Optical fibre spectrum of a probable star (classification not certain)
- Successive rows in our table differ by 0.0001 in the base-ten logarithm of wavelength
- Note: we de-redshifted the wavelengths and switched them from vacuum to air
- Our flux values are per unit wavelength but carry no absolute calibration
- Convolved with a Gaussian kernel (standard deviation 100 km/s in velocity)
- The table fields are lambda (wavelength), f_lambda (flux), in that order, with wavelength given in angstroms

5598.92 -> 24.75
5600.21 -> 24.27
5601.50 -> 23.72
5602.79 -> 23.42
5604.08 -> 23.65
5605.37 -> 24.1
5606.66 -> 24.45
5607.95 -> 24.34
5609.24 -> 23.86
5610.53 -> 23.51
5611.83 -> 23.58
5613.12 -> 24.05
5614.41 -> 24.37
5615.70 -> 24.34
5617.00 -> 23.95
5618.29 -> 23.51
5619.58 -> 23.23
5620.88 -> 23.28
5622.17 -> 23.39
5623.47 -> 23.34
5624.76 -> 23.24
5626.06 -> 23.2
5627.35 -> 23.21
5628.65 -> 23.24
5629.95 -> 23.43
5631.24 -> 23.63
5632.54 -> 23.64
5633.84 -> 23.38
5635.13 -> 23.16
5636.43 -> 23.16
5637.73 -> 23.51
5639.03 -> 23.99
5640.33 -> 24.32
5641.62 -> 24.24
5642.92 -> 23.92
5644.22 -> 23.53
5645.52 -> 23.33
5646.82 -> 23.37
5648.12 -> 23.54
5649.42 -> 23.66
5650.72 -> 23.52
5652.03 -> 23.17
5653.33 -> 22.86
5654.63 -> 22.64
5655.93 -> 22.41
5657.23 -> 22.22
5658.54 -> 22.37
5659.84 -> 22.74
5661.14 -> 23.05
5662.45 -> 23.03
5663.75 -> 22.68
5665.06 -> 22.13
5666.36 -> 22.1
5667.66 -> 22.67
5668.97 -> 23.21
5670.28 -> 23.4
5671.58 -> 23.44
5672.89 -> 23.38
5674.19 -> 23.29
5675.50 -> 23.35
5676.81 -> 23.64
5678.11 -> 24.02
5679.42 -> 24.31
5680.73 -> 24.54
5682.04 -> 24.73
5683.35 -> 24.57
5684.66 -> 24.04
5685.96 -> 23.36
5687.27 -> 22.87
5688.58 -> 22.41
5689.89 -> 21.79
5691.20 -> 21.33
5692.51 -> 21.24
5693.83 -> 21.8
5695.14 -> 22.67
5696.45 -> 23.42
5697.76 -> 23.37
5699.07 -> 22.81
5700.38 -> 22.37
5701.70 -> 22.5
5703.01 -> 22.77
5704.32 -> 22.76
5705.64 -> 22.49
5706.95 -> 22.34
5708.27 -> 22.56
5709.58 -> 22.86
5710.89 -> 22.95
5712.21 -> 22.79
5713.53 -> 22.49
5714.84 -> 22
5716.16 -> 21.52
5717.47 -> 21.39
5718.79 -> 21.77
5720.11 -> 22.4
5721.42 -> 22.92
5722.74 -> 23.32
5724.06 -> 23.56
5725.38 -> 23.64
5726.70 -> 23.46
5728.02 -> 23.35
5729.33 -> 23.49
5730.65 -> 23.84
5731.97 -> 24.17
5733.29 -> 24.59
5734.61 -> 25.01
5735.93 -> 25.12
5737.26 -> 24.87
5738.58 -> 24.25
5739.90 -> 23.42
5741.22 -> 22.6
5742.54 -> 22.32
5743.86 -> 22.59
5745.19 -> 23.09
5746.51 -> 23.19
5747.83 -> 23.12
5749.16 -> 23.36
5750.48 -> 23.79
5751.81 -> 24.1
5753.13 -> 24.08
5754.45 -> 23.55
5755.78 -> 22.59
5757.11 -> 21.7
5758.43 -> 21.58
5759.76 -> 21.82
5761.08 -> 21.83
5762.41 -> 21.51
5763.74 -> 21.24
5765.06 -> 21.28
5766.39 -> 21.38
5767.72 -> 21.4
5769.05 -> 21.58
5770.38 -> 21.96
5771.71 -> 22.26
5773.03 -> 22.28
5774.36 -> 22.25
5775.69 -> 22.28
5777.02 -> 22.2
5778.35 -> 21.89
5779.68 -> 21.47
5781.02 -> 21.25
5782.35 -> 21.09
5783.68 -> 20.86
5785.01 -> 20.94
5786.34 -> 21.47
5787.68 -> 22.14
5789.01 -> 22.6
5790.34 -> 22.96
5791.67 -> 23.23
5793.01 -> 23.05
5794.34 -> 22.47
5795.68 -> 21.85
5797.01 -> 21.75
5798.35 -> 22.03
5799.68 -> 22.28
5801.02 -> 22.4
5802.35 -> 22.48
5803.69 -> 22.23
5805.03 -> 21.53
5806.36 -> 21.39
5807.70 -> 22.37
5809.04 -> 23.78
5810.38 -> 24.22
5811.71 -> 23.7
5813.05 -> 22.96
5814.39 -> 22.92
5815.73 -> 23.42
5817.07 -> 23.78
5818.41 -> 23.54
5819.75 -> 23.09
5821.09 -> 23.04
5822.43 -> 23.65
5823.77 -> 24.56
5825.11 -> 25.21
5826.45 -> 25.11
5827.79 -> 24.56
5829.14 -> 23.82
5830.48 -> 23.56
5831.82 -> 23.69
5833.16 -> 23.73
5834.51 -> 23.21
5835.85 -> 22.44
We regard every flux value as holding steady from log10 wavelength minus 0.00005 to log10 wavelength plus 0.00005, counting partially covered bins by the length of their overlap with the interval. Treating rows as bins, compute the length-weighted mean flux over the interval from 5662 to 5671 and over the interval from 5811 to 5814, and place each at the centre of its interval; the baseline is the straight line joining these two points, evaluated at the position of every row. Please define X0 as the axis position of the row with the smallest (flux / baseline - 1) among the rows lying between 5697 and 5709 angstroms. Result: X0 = 5706.95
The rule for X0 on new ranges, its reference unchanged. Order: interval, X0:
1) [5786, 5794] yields 5786.34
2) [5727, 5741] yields 5728.02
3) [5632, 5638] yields 5636.43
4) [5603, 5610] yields 5604.08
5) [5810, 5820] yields 5814.39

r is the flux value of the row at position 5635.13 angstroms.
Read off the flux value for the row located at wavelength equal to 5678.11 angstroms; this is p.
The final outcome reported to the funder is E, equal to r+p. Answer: 47.2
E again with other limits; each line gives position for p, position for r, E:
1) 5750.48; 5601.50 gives 47.5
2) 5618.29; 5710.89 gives 46.5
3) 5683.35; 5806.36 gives 46.0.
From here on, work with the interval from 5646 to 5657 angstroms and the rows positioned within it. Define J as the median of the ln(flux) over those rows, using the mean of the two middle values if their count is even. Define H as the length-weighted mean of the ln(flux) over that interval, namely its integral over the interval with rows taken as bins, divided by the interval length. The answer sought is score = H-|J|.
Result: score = -0.007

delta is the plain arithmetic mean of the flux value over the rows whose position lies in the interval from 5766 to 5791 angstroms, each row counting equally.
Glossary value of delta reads 21.8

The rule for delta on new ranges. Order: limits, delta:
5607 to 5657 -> 23.5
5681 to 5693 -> 22.9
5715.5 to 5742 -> 23.4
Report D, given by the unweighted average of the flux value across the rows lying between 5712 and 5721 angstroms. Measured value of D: 22.1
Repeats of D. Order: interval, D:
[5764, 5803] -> 22.0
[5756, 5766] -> 21.6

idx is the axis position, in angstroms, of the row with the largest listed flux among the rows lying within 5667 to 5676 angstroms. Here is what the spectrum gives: 5671.58 angstroms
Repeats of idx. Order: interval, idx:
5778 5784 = 5778.35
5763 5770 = 5769.05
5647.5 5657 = 5649.42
